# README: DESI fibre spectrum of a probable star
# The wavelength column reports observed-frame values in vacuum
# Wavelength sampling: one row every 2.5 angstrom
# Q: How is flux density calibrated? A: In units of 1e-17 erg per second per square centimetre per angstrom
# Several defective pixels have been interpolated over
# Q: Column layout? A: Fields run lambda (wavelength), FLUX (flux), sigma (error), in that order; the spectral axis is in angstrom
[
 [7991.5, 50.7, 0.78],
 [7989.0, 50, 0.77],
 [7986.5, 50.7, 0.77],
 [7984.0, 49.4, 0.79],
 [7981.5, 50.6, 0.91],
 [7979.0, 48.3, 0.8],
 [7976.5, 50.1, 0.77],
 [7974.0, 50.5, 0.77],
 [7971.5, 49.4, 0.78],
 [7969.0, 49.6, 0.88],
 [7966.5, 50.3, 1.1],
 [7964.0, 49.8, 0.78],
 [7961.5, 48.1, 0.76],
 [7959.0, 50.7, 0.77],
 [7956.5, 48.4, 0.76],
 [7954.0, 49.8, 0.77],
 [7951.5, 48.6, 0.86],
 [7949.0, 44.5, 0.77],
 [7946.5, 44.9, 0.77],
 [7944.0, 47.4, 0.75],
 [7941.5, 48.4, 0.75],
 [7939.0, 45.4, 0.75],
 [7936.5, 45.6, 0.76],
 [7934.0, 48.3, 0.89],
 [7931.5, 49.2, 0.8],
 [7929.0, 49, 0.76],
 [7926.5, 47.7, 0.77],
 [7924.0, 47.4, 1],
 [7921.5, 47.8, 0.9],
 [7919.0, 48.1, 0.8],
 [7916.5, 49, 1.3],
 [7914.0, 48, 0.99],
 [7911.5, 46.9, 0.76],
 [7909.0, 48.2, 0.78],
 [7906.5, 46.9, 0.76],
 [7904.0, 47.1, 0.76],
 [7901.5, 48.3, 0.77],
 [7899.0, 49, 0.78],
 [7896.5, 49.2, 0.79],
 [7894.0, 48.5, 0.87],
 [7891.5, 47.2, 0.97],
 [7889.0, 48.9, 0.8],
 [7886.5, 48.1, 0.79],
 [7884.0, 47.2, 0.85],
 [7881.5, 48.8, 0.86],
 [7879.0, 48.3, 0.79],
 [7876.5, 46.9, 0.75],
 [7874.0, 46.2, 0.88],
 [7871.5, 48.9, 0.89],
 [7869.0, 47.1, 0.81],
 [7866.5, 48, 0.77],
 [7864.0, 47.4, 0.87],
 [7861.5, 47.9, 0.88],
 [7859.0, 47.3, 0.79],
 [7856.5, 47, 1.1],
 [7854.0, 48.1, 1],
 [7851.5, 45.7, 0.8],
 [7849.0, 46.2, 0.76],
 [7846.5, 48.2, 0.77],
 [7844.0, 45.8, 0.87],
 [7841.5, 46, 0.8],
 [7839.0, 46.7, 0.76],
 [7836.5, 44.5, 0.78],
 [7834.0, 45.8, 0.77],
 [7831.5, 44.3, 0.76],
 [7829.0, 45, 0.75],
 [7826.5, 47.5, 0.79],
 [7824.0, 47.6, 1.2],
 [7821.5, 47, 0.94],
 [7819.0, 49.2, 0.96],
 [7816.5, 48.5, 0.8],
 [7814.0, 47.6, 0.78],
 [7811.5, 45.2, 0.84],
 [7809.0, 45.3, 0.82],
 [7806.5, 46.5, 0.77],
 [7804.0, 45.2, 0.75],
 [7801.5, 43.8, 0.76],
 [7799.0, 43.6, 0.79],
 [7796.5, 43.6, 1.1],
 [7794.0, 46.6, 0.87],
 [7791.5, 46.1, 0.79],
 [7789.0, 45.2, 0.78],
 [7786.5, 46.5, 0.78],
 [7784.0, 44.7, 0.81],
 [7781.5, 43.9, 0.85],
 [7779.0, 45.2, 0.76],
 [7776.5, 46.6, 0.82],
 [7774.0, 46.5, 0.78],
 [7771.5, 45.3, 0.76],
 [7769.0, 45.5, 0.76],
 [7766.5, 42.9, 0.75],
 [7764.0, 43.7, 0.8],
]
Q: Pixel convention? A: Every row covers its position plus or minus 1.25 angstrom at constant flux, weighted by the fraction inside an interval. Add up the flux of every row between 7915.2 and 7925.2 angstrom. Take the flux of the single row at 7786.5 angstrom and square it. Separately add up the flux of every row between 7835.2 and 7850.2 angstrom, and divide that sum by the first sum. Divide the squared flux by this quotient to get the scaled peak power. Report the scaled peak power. 1499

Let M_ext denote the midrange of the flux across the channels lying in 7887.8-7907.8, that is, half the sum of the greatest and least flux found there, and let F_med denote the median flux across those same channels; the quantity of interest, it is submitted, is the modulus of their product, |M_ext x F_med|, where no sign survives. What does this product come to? 2326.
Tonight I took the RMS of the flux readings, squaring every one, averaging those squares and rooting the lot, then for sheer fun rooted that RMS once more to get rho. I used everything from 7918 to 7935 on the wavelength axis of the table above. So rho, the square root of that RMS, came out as 6.94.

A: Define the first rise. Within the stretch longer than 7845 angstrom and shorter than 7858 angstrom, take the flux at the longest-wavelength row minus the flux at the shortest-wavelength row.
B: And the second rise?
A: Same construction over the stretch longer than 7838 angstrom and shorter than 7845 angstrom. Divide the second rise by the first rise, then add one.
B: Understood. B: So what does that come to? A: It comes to 2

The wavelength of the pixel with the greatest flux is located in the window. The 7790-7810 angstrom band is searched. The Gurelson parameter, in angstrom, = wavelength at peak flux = 7794.0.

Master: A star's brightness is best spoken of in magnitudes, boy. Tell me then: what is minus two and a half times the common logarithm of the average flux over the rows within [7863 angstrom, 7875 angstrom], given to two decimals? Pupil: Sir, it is -4.19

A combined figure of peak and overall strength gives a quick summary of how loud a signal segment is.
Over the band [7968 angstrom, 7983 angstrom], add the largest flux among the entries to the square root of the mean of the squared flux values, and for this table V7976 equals 100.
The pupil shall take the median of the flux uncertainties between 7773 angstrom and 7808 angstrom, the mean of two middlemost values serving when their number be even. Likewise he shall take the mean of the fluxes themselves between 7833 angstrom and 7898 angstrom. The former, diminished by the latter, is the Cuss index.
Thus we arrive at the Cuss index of -46.5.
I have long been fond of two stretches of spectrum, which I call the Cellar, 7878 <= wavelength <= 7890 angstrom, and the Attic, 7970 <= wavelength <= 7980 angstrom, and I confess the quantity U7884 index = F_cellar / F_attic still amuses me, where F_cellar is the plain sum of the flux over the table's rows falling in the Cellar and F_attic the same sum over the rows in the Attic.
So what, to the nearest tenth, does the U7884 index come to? 1.2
